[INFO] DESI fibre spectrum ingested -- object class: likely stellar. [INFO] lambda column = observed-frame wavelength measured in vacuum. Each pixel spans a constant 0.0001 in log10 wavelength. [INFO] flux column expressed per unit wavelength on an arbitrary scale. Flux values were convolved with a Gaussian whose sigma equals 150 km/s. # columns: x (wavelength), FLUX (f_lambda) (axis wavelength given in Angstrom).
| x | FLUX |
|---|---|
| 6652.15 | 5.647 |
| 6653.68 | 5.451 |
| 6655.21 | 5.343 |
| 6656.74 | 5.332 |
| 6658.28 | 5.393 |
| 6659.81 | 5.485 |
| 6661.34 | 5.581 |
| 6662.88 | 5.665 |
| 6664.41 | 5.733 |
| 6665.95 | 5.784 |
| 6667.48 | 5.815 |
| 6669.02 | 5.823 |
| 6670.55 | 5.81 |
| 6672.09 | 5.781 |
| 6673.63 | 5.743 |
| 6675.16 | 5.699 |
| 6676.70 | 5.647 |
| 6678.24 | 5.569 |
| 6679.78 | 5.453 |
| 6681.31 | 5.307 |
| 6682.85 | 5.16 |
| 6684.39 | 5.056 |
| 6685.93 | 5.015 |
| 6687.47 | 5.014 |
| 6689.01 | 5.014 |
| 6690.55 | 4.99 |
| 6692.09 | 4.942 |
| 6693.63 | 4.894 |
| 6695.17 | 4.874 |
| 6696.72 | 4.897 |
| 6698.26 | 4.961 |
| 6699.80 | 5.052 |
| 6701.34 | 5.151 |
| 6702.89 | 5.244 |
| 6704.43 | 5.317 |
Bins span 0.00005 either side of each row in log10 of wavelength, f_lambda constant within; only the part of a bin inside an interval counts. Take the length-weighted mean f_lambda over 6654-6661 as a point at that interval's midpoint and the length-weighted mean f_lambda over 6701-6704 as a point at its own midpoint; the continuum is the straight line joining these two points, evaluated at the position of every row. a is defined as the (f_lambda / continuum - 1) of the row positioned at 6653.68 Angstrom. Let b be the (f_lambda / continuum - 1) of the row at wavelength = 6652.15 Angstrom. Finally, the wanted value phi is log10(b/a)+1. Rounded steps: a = 0.005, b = 0.040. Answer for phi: 1.91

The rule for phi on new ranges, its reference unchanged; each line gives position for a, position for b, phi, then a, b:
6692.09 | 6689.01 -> 0.91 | -0.060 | -0.049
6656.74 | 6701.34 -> 0.94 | -0.015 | -0.013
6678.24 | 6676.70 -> 1.11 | 0.047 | 0.061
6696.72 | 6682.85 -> 0.60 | -0.065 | -0.026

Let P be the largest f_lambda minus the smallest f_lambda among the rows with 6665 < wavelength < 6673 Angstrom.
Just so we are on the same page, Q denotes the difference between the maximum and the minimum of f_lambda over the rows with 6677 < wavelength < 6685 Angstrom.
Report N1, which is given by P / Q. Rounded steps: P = 0.04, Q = 0.51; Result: 0.1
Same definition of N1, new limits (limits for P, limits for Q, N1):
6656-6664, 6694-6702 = 1.2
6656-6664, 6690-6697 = 2.9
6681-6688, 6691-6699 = 3.4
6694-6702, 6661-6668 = 1.2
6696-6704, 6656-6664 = 1.0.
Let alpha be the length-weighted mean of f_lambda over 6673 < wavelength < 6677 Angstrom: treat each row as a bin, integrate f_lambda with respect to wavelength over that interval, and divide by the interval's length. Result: 5.7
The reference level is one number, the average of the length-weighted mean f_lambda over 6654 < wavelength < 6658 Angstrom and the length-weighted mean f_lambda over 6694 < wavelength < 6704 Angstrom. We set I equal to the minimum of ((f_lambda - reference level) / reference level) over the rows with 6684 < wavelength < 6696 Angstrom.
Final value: -0.06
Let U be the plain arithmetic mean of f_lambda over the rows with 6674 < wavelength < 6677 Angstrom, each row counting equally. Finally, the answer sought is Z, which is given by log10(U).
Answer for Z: 0.75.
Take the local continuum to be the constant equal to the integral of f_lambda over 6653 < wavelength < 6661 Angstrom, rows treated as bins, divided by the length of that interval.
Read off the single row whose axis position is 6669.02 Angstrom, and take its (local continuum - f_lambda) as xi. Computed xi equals -0.41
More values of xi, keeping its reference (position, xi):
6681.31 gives 0.11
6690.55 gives 0.42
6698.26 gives 0.45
